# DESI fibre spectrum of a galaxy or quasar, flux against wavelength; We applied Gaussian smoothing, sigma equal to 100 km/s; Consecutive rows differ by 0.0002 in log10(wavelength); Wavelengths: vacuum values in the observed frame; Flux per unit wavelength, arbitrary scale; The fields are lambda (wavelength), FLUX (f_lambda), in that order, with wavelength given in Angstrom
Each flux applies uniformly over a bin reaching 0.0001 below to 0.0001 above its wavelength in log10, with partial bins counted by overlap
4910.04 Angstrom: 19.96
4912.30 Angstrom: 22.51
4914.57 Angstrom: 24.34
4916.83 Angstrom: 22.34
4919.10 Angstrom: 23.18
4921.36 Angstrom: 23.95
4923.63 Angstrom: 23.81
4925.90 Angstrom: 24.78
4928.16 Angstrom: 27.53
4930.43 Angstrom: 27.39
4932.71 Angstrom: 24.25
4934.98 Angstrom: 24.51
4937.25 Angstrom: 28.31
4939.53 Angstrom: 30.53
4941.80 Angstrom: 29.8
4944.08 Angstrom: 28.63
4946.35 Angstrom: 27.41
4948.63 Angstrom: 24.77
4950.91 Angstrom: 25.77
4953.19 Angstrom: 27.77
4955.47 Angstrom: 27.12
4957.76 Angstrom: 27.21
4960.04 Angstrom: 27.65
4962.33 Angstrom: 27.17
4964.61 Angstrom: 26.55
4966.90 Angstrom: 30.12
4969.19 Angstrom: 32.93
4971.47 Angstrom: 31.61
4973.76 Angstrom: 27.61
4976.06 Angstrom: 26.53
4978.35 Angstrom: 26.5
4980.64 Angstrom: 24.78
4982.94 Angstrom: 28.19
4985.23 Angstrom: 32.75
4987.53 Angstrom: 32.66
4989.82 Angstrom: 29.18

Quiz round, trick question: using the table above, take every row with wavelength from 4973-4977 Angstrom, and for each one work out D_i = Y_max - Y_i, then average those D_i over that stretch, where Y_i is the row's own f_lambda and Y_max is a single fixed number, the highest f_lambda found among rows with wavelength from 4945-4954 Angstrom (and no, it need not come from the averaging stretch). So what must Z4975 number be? 0.7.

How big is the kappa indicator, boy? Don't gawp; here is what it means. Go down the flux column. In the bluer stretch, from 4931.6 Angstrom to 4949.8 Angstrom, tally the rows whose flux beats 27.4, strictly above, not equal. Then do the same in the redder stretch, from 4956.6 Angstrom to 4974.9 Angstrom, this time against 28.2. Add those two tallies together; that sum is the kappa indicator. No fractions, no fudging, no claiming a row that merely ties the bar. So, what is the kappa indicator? 8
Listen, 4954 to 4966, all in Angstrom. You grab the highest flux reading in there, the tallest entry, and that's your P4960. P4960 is 27.65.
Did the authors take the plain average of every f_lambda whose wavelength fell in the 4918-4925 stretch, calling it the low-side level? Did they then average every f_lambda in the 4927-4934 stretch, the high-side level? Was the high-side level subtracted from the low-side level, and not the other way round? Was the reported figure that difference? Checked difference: -2.7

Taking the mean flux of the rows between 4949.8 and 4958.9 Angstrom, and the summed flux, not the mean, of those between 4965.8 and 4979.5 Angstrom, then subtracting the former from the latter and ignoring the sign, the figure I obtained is 148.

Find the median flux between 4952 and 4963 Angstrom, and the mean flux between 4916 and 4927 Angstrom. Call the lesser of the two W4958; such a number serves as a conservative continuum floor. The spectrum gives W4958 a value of 23.6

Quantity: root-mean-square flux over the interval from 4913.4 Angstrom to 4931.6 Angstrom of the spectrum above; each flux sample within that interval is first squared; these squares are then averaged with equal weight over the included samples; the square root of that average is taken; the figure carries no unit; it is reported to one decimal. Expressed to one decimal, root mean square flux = 24.7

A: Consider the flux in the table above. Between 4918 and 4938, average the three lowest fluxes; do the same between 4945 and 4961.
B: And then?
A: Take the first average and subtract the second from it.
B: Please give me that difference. -2.2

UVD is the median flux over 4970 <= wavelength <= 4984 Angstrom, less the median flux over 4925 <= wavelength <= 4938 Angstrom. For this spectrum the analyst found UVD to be 1.0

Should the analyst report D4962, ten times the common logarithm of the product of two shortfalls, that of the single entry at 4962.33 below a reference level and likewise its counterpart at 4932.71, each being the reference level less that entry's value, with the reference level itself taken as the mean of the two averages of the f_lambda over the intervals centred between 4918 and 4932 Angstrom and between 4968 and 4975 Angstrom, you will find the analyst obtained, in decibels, 4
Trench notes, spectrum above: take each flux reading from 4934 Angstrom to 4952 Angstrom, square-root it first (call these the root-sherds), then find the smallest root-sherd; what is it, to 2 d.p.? 4.95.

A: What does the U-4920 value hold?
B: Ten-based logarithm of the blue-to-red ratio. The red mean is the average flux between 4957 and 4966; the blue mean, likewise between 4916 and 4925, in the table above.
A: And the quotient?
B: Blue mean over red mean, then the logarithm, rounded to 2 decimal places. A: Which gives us -0.07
